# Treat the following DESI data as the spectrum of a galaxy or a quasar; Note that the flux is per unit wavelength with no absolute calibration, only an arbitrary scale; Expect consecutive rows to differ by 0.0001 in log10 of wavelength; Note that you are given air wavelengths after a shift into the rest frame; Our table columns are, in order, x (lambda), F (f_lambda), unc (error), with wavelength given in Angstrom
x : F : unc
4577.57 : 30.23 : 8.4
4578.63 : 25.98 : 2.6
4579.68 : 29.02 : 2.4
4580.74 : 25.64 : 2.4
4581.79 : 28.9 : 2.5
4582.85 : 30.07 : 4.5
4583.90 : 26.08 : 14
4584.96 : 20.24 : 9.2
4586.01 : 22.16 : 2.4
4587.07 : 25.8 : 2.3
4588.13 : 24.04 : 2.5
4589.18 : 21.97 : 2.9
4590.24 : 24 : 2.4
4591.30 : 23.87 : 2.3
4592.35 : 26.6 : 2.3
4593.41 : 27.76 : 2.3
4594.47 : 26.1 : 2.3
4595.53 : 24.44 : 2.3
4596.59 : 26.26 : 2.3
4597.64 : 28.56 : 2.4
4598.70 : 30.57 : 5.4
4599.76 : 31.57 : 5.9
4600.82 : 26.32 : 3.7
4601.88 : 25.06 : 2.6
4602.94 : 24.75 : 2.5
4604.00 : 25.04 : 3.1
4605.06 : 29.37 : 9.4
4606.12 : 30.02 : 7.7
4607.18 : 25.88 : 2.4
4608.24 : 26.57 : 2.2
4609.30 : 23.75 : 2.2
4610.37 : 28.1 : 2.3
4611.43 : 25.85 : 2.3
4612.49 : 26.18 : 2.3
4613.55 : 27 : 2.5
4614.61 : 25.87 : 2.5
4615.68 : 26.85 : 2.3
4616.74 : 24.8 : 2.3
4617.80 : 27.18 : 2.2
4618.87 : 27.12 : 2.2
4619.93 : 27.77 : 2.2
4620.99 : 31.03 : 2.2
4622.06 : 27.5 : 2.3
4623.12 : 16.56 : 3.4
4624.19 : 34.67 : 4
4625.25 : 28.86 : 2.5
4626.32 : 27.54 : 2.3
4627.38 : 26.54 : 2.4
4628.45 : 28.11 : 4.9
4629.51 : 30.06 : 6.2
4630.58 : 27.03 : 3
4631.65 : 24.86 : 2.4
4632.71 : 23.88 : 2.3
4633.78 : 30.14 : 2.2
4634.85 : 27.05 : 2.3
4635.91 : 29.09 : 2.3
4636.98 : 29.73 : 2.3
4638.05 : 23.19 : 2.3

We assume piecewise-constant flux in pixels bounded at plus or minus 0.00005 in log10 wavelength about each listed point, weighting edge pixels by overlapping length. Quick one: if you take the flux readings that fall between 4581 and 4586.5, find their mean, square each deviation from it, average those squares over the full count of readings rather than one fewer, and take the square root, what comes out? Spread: 3.8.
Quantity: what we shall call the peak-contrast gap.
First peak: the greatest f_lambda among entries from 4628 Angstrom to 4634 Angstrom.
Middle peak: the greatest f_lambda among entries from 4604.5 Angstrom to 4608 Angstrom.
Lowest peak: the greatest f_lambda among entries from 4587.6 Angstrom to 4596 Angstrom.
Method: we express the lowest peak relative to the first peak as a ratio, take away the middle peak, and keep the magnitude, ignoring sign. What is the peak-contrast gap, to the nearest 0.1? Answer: 29.1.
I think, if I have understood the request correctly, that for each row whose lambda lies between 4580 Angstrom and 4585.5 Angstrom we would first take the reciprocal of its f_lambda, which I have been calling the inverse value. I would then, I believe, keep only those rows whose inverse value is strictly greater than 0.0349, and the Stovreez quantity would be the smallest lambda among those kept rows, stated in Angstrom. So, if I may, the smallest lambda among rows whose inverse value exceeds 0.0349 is 4580.74 Angstrom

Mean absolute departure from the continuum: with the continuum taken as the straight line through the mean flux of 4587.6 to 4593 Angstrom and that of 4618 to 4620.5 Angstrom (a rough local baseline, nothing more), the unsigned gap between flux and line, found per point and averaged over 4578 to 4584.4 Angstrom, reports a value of 4.5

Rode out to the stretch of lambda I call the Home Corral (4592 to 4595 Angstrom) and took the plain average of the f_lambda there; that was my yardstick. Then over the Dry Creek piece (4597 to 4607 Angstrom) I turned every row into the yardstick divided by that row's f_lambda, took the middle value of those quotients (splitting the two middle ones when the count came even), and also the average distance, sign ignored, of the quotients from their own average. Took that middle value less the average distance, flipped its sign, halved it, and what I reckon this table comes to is -0.428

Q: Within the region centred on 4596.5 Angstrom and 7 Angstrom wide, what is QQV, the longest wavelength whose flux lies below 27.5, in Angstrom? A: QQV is 4596.59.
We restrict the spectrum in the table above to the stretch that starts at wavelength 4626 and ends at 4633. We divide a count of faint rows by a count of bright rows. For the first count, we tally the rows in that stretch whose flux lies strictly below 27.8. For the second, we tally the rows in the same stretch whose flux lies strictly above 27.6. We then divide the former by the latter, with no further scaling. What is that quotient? 2.5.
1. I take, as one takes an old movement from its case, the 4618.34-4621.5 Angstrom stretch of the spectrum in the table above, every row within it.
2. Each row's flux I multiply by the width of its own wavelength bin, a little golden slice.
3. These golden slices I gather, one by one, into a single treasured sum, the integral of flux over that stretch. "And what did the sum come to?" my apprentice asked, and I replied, 91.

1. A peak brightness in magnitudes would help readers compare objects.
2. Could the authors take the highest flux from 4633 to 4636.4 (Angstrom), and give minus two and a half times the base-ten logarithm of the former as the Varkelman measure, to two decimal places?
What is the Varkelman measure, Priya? -3.70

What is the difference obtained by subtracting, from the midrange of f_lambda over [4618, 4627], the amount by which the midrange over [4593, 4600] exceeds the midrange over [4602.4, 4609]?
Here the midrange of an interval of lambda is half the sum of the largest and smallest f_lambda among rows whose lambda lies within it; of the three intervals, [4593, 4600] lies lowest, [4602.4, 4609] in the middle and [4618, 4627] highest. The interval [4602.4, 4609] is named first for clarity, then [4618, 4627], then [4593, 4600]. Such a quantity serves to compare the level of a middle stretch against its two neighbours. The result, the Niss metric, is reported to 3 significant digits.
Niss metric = 25.0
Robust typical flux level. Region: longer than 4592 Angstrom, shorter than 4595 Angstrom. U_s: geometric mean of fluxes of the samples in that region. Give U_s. 26.8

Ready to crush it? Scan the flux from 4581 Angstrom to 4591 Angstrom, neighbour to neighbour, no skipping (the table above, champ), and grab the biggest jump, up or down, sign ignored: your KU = 5.8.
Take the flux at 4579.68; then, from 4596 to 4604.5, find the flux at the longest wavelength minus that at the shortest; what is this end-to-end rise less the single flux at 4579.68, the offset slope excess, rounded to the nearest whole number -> -30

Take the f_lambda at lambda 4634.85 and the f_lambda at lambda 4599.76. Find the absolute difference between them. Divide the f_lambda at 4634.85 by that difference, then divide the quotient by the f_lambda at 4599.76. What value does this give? 0.19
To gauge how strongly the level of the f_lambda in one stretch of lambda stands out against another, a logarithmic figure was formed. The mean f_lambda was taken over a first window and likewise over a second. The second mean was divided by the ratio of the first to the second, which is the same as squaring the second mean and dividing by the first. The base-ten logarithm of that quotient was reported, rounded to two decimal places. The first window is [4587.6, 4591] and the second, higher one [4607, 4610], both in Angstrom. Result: 1.44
